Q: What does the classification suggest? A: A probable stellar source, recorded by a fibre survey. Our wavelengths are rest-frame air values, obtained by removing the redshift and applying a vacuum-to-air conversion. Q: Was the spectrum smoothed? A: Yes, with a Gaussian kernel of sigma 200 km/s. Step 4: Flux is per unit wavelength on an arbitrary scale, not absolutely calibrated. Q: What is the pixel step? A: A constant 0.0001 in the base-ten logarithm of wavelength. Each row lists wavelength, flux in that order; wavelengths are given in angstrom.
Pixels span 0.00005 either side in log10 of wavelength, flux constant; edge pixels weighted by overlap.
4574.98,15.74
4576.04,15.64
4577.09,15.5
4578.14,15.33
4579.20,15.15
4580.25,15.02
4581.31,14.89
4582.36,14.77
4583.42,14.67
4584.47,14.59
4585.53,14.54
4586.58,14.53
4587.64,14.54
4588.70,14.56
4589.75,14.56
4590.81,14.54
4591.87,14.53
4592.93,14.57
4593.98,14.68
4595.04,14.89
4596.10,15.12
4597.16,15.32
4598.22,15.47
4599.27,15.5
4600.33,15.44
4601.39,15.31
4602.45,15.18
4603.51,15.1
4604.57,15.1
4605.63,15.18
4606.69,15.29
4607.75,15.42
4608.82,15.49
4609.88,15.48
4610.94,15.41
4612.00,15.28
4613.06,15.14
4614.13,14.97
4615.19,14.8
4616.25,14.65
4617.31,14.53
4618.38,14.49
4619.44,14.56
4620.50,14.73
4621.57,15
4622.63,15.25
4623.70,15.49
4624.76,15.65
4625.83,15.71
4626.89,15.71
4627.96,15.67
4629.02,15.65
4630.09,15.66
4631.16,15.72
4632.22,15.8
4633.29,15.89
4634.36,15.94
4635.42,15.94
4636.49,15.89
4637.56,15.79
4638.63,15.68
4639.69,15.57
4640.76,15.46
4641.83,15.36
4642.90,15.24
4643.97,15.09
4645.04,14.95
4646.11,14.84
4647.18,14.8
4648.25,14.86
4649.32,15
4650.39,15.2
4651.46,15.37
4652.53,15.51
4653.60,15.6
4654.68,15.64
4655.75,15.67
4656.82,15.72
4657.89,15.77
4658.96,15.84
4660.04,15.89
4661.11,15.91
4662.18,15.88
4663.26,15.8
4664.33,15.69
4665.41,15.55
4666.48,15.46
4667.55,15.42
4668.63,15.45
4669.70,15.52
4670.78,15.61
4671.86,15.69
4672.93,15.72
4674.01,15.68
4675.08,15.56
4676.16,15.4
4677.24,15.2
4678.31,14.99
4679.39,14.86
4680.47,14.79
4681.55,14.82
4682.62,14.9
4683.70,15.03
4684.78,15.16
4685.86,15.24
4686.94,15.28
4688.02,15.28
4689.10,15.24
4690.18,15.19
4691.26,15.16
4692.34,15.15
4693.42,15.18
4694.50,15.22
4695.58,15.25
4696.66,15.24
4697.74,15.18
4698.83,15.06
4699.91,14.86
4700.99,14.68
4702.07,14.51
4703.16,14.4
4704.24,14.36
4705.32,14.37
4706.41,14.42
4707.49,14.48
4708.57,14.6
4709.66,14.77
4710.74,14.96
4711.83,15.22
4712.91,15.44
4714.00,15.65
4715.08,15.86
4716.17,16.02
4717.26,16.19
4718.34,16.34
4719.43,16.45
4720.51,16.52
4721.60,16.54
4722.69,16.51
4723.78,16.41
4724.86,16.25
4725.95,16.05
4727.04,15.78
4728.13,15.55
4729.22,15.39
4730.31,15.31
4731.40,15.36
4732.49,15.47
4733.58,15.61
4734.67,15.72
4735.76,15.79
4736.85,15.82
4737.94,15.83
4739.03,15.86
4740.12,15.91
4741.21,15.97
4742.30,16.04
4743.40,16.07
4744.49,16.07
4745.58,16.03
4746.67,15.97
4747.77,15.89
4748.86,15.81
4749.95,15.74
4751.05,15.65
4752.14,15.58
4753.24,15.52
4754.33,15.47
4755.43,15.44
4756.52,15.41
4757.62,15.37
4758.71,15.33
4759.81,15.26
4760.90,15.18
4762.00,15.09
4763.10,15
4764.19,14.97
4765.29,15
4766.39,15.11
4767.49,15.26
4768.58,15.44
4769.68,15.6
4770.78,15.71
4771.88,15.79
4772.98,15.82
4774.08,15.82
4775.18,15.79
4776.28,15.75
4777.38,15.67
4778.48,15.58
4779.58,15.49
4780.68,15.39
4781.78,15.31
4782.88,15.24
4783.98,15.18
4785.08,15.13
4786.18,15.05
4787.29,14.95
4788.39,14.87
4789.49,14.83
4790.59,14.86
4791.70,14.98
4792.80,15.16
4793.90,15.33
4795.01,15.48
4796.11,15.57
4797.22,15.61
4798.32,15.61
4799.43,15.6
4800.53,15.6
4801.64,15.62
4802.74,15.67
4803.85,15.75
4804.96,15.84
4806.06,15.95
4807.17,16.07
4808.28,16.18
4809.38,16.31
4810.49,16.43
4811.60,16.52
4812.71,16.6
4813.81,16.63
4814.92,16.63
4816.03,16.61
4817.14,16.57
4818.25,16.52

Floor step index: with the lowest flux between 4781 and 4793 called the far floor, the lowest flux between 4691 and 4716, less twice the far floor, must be -15.30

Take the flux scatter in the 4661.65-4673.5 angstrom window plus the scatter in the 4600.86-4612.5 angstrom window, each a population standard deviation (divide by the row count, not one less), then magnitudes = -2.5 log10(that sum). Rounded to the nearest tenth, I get 1.4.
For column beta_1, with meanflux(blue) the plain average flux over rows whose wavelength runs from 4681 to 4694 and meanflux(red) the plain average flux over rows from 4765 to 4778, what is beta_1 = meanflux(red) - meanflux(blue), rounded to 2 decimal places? 0.43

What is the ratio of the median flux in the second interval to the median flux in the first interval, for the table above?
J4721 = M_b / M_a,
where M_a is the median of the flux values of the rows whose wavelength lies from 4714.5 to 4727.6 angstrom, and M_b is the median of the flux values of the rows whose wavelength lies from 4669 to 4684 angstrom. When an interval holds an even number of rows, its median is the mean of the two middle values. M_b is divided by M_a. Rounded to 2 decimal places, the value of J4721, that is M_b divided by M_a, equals 0.94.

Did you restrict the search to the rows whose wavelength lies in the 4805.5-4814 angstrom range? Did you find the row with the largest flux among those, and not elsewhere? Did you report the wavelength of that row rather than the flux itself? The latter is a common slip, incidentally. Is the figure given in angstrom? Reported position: 4813.81 angstrom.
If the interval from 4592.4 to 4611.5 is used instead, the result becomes 4599.27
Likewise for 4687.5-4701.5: 4688.02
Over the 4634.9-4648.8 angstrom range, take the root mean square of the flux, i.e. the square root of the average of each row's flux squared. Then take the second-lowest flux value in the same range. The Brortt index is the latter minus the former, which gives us -0.51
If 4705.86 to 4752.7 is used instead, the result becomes -1.27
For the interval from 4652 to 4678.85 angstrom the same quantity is -0.41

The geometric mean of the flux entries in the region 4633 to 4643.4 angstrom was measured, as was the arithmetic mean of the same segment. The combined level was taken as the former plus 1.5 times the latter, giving 39.2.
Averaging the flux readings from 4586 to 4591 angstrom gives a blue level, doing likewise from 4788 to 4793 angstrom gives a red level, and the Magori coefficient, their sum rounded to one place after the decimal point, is 29.5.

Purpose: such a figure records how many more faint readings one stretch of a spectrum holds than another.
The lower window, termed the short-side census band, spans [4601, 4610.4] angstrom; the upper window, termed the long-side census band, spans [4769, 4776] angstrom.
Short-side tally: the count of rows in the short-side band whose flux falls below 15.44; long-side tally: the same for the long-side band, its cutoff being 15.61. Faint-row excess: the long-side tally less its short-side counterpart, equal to -6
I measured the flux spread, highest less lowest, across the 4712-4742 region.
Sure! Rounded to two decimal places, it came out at 1.23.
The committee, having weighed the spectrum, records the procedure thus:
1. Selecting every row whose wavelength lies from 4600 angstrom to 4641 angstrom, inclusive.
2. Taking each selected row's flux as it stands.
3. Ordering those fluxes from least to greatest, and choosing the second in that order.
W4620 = 14.53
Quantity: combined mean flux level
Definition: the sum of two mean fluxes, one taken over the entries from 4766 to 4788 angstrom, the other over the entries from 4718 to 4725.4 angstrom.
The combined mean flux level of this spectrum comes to 31.9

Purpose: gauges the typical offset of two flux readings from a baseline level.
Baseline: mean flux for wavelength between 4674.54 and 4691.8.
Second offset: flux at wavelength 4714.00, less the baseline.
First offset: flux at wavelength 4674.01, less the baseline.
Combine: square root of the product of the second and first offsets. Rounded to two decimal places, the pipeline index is 0.53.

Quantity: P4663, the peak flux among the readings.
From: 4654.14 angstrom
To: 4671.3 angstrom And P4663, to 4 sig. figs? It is 15.91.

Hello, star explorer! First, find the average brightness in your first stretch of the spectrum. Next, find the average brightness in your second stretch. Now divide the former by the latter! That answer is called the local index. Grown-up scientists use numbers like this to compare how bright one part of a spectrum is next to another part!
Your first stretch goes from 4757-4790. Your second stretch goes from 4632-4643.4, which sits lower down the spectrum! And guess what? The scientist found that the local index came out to 0.98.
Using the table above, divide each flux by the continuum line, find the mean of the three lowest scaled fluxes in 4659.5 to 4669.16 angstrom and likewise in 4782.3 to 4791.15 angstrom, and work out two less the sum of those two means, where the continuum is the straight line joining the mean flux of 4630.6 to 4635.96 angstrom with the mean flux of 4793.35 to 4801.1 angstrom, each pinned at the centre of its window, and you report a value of 0.067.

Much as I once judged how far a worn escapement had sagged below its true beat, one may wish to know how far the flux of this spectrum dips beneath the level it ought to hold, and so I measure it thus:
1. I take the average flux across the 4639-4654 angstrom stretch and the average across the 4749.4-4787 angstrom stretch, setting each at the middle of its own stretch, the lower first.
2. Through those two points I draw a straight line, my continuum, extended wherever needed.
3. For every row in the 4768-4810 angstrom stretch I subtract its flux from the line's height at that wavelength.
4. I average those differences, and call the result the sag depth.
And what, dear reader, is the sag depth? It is -0.1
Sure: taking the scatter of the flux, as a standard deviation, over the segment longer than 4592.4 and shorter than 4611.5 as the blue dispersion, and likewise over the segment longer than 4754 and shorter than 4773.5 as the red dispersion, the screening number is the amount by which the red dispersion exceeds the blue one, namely -0.010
